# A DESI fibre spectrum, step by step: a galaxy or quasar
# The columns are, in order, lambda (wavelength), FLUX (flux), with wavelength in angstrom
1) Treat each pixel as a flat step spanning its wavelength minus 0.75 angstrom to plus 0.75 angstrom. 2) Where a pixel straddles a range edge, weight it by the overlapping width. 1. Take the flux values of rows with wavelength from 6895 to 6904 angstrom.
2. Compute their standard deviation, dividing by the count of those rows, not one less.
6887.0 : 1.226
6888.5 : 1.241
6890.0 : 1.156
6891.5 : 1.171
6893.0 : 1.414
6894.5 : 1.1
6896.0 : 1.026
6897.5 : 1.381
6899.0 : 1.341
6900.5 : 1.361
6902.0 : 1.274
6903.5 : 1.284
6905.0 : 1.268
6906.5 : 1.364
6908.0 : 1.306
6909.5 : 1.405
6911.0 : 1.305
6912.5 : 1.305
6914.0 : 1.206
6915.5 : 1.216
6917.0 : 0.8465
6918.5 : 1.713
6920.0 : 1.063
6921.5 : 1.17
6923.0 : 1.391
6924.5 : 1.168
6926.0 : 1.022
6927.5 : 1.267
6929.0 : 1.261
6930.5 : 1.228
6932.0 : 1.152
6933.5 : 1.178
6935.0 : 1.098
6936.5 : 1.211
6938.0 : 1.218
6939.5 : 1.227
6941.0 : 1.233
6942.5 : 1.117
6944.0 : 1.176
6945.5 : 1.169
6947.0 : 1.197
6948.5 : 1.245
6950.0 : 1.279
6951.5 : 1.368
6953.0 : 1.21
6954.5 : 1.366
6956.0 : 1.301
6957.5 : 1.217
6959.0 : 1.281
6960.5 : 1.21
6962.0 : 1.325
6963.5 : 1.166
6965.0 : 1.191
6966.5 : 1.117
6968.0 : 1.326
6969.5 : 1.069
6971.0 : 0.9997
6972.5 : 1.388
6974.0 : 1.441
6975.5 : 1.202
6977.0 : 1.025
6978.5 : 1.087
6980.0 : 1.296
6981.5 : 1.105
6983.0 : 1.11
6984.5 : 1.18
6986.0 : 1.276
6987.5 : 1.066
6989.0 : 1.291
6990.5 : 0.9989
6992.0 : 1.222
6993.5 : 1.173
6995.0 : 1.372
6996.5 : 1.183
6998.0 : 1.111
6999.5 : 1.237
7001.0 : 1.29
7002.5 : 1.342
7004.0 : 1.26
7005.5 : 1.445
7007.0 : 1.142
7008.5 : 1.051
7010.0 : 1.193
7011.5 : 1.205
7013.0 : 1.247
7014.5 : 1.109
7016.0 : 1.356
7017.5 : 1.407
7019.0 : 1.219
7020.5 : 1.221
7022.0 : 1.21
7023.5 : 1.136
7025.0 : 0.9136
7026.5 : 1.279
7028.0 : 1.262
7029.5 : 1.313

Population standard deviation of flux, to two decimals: 0.12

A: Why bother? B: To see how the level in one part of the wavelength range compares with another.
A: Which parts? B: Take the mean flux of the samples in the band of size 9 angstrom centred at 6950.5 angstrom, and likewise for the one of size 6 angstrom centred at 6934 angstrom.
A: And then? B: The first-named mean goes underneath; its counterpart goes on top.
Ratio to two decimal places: 0.91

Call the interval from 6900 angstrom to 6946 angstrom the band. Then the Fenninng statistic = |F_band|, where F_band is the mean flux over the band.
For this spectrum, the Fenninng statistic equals 1.23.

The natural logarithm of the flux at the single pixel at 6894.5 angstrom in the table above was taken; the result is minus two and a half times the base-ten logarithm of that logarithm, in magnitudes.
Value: 2.6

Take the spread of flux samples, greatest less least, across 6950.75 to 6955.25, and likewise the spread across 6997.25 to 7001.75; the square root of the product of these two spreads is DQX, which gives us 0.17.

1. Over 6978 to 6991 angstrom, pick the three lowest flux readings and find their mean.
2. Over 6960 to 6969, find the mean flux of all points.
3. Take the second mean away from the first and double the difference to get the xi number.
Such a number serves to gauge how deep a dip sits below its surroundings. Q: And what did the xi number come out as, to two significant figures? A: -0.34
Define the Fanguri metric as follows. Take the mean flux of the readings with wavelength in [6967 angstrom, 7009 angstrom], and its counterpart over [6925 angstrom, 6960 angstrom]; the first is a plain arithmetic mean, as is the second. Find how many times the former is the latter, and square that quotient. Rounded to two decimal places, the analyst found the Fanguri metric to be 0.98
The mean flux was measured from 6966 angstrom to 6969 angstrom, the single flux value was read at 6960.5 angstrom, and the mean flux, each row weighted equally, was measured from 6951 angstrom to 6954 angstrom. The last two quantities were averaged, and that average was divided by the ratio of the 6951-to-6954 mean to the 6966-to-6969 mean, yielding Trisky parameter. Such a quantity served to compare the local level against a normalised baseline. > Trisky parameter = 1.18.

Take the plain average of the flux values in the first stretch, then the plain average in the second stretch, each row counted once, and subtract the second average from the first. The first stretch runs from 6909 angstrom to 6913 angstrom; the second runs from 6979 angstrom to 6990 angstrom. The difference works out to 0.15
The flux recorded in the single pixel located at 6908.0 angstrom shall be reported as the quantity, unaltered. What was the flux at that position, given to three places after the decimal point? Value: 1.306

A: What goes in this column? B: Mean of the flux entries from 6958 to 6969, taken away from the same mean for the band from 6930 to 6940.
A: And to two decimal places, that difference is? -0.04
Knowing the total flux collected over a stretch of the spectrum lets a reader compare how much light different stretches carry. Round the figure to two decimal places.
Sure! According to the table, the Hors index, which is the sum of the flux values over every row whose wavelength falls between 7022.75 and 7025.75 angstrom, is 2.05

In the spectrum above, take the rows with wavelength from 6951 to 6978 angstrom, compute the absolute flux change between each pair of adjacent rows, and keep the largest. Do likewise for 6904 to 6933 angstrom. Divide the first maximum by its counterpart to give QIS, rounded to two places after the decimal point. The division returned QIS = 0.45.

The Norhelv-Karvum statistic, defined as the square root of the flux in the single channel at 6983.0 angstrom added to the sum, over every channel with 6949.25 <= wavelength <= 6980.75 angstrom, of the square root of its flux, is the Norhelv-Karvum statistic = 24.3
